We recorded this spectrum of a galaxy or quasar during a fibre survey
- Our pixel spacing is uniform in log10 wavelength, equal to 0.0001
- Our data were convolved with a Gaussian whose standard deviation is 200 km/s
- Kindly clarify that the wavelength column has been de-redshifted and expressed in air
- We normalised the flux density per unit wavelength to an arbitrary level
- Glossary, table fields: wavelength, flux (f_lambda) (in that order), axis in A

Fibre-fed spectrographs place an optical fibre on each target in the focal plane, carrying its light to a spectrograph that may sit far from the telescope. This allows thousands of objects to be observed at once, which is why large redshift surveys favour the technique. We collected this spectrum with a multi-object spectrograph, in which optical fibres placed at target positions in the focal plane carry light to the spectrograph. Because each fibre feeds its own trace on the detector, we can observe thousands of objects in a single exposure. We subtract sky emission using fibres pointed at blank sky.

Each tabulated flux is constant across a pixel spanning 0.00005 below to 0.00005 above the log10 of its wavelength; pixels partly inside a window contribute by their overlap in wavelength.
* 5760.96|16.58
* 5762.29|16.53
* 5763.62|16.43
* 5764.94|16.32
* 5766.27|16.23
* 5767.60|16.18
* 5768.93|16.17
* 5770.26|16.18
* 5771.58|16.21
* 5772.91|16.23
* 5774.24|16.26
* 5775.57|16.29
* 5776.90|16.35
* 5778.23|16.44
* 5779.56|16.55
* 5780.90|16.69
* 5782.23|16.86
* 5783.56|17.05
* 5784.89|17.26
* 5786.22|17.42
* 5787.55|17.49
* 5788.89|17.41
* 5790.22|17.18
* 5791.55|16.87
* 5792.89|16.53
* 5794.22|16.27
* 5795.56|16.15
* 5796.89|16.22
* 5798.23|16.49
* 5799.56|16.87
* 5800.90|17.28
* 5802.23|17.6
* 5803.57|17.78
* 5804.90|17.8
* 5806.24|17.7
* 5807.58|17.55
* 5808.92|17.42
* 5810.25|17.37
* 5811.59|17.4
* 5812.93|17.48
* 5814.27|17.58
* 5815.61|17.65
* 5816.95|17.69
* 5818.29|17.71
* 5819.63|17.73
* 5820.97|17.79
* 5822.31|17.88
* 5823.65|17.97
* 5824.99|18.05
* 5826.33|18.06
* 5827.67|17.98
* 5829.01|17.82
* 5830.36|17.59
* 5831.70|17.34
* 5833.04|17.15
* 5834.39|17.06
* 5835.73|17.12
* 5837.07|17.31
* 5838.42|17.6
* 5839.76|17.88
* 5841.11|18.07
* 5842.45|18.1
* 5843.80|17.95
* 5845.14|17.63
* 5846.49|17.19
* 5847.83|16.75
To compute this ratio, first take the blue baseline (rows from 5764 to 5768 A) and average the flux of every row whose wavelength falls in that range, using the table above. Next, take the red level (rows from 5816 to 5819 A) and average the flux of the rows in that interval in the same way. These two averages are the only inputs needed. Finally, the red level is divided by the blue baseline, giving 1.09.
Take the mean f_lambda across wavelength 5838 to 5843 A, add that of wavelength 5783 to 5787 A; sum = 35.2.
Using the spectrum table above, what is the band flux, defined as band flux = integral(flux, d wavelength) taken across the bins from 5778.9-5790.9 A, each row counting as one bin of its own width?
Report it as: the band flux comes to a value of 205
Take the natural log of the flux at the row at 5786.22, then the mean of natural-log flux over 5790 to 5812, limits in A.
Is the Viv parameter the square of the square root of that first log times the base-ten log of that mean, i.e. 1.29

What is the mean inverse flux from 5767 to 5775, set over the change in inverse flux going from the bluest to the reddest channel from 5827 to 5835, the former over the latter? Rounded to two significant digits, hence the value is 21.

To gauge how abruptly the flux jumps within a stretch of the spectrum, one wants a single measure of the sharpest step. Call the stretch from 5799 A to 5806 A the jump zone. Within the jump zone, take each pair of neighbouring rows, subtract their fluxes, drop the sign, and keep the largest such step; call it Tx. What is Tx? 0.41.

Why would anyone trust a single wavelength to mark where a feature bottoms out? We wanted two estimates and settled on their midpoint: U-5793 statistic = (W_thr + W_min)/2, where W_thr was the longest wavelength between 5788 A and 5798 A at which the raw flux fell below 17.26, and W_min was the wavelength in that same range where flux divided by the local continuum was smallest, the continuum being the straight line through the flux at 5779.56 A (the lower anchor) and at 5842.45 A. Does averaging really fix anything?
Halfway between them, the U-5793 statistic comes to 5796.2 A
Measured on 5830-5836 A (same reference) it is 5835.1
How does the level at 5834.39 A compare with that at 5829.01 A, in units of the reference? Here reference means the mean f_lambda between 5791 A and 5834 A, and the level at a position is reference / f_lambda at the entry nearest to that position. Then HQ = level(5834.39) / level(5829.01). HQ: 1.04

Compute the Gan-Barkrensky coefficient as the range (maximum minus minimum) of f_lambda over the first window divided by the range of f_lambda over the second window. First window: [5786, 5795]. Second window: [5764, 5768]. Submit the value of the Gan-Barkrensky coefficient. 8.7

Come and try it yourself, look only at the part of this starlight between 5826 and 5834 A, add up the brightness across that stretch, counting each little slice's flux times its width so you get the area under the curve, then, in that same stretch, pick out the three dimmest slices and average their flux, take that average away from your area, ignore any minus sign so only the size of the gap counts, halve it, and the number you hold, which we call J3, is 62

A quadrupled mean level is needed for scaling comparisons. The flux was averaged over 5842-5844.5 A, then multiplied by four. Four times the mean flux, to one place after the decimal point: 72.1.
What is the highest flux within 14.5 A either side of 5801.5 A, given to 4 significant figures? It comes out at 17.80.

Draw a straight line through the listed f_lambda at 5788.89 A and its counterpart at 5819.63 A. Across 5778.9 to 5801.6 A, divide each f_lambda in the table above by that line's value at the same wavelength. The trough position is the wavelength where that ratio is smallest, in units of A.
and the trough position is 5795.56 A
